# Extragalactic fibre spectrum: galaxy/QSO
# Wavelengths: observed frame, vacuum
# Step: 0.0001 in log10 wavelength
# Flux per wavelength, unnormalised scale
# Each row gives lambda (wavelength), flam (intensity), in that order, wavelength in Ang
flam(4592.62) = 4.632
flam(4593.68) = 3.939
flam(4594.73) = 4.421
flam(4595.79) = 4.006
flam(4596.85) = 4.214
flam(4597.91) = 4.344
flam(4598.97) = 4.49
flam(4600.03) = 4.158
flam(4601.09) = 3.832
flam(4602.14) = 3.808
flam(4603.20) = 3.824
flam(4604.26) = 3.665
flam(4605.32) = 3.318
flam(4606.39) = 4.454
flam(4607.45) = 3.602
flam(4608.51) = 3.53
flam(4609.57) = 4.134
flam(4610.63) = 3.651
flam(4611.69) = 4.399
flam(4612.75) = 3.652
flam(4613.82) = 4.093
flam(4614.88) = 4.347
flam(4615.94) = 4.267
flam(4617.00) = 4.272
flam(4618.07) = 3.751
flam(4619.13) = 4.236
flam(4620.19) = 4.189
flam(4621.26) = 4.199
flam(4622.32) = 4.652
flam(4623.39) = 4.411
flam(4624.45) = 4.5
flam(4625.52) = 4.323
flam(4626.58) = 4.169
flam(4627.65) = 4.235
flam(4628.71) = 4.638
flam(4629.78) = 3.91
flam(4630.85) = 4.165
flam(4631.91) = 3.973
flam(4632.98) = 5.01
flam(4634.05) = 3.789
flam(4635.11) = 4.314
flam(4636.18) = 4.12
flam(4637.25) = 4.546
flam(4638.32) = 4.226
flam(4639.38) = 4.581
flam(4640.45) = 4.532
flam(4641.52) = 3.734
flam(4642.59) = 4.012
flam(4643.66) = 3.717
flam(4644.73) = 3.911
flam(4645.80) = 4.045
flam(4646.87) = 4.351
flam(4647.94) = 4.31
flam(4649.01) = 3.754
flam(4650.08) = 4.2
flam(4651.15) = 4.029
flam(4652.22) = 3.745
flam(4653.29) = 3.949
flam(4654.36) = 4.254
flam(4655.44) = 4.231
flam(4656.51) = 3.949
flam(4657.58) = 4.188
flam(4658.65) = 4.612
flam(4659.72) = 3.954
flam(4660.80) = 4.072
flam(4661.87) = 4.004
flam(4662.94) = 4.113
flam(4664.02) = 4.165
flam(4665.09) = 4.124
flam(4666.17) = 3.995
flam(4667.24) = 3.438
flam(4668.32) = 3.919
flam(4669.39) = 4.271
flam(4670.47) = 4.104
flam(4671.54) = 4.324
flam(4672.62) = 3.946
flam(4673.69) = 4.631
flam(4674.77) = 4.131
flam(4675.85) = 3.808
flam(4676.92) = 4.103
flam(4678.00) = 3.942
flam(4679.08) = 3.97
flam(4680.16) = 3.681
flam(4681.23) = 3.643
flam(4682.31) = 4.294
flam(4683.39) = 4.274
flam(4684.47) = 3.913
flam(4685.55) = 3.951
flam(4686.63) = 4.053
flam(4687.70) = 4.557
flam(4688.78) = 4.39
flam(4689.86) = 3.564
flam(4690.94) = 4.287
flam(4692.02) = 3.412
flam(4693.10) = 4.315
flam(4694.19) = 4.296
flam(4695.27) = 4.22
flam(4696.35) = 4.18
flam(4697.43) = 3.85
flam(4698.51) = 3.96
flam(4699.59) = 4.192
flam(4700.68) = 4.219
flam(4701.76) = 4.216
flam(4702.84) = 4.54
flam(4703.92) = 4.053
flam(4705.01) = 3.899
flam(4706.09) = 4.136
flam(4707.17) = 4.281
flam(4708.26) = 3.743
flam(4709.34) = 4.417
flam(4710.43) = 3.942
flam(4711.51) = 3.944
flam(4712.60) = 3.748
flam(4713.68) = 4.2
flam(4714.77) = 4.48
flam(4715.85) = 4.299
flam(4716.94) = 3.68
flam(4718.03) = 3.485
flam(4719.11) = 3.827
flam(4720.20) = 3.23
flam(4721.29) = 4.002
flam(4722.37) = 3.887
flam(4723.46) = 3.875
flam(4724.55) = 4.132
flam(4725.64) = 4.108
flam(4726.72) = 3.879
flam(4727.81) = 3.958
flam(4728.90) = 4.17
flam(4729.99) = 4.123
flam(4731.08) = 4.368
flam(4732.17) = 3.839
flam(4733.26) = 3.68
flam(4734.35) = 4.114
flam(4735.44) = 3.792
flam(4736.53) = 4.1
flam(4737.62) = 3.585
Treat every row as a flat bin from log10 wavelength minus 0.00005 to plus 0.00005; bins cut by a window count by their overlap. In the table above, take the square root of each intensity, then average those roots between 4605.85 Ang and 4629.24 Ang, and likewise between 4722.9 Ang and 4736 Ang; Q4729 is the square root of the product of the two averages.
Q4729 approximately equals 2.020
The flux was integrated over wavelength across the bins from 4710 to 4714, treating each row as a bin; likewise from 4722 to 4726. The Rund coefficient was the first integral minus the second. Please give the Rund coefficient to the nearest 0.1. -0.2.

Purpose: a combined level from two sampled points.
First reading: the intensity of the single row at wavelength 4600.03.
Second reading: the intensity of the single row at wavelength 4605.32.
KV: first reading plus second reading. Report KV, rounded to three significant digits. 7.48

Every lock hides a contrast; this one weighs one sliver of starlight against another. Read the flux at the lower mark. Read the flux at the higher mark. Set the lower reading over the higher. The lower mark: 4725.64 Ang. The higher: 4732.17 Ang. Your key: 1.07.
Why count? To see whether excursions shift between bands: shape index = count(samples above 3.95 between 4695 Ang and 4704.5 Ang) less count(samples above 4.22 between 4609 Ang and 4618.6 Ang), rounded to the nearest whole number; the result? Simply 4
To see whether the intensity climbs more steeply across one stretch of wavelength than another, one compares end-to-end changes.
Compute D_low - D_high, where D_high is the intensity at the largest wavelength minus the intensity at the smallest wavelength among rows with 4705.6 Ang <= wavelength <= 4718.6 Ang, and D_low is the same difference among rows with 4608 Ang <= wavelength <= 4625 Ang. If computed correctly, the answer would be 1.6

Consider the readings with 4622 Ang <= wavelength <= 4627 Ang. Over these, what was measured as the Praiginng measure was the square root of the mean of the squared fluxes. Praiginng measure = 4.41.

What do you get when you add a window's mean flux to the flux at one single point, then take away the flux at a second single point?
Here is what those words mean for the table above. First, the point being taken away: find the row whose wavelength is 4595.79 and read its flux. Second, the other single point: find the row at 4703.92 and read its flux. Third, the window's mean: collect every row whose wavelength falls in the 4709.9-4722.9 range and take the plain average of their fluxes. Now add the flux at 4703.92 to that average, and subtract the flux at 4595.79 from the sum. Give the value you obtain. 3.94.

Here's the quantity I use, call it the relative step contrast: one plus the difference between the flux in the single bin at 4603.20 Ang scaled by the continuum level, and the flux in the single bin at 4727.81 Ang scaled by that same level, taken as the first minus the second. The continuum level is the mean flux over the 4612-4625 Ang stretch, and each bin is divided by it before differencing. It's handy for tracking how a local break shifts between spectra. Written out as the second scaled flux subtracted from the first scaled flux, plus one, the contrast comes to 0.97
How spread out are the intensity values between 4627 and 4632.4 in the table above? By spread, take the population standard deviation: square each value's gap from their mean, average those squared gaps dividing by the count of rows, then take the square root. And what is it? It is 0.26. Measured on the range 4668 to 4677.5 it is 0.23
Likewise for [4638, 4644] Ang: 0.35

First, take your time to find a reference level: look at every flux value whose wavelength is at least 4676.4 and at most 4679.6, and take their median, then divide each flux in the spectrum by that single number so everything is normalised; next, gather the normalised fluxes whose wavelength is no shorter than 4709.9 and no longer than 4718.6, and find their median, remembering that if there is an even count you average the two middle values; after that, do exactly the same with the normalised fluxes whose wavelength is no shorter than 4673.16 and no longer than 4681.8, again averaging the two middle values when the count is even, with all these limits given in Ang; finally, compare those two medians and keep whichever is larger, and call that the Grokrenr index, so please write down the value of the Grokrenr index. 1.00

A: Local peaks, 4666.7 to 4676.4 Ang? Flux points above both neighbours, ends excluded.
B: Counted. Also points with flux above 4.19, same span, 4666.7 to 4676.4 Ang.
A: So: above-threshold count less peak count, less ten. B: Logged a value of -10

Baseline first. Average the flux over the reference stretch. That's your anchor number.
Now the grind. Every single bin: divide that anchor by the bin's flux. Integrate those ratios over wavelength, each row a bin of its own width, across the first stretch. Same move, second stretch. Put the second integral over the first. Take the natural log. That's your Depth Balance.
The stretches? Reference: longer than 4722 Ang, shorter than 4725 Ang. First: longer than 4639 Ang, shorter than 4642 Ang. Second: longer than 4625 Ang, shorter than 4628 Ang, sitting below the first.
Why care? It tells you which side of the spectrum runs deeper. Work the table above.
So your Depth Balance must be 0.00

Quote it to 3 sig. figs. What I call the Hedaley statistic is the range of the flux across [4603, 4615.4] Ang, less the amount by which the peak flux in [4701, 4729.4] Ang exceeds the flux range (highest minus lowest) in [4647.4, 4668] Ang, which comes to -2.23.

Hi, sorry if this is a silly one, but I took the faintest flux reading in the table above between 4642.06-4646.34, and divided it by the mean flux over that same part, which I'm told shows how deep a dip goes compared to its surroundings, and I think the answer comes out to 0.95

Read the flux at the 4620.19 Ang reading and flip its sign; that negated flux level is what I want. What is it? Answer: -4.2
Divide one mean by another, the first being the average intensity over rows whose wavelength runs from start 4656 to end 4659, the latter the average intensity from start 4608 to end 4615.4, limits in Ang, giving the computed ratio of 1.07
